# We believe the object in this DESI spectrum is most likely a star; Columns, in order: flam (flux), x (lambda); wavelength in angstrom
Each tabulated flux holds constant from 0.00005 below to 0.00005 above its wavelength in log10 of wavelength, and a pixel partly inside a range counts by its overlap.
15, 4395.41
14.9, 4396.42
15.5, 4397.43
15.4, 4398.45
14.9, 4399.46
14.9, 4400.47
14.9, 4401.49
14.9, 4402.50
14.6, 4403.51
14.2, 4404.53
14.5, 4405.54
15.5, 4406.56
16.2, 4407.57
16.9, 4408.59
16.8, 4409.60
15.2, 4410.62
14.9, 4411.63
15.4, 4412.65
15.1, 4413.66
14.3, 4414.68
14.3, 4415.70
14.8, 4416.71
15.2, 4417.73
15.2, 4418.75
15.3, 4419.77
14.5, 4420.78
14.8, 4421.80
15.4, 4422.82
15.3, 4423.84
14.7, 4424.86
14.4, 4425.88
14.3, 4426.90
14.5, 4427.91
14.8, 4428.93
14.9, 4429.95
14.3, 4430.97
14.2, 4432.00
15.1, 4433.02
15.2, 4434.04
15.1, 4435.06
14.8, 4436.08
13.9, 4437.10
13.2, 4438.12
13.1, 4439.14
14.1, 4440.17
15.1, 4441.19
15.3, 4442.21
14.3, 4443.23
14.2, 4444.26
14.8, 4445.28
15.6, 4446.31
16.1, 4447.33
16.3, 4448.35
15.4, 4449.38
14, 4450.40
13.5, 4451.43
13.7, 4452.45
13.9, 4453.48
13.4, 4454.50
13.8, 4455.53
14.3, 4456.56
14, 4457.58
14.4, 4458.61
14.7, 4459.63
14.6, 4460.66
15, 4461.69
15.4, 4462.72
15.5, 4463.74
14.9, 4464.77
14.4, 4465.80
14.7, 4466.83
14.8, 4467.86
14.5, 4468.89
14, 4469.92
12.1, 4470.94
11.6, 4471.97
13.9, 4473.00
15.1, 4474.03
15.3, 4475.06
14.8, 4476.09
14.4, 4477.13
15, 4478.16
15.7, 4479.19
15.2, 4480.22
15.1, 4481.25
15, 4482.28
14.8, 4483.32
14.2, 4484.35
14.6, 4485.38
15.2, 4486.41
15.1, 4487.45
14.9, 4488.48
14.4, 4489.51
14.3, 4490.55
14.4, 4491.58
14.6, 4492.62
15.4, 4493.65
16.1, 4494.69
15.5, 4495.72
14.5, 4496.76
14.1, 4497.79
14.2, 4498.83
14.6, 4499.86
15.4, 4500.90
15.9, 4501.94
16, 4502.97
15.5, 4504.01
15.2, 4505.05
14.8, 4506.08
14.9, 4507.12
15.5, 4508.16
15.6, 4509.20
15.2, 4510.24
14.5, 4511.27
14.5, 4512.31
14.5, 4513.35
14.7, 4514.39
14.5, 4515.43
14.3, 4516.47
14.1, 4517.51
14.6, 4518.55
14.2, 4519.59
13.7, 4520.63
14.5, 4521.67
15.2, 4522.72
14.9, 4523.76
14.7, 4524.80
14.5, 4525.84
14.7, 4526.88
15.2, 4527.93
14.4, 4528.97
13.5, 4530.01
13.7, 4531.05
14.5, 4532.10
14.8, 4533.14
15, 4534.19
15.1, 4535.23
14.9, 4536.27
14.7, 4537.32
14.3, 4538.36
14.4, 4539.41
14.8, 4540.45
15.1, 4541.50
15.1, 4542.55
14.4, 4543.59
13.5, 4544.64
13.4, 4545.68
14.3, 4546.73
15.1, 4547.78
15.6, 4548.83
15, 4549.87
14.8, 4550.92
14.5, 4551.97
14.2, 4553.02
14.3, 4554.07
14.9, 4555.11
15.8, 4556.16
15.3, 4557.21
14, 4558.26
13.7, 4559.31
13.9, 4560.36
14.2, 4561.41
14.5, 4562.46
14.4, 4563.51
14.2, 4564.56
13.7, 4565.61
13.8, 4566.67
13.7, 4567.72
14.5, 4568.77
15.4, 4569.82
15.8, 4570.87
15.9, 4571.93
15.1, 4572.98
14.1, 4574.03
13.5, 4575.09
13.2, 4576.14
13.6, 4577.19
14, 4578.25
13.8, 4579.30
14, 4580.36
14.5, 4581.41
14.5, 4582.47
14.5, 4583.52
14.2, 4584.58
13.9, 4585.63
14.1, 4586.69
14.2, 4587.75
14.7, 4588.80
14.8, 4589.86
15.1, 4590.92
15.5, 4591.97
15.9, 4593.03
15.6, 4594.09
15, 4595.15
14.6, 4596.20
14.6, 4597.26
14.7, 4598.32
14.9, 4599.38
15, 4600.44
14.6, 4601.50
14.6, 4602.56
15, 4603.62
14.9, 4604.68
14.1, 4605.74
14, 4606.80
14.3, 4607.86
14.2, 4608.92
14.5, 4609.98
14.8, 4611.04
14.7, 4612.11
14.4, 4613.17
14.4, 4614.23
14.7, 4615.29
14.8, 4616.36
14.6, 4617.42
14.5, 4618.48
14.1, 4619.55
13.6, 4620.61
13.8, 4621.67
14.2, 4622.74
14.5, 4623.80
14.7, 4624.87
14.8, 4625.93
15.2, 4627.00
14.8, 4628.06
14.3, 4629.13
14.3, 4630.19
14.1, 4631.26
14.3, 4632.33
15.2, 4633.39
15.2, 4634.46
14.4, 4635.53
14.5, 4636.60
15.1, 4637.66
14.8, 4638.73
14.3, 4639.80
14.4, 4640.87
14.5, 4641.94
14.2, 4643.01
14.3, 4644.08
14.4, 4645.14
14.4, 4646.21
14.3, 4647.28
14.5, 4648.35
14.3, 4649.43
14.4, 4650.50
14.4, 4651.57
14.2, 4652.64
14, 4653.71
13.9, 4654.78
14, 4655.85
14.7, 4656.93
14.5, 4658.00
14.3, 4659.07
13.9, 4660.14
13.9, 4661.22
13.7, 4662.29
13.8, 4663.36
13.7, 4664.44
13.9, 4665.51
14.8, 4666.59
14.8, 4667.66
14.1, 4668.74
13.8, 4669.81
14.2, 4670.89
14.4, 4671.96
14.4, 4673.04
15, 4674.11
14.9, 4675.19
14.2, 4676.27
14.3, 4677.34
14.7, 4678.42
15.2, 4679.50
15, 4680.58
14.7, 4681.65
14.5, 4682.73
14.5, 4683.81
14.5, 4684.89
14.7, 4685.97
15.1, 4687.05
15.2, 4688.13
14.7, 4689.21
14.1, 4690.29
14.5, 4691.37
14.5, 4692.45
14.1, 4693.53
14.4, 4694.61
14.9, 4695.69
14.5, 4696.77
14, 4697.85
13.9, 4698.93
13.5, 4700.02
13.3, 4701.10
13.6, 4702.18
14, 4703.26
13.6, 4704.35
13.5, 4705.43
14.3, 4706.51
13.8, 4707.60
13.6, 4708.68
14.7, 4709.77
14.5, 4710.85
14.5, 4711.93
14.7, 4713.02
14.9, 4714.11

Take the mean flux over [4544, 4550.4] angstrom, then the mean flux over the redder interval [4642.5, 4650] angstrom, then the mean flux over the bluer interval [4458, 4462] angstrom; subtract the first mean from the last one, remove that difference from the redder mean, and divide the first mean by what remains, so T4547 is 1.02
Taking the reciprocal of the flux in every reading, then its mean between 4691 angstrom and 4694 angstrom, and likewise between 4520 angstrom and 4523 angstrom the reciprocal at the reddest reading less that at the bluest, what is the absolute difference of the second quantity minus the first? 0.077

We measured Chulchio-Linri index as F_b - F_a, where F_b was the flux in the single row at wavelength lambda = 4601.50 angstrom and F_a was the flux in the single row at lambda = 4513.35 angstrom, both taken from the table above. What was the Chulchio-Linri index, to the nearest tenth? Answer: 0.1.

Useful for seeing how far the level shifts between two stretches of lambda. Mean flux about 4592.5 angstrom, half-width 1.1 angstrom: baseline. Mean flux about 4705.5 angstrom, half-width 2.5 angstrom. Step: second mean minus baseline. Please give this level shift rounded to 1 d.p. -1.9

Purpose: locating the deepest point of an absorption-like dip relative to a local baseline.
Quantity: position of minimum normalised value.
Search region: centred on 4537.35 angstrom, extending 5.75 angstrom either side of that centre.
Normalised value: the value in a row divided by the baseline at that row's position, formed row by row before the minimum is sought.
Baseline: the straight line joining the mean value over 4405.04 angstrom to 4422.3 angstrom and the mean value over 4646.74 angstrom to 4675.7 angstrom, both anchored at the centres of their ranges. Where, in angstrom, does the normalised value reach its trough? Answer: 4538.36 angstrom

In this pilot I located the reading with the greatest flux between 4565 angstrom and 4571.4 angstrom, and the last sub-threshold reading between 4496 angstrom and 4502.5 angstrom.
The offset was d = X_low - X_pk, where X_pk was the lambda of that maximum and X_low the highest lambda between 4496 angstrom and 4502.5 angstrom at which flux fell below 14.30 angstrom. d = -72.0 angstrom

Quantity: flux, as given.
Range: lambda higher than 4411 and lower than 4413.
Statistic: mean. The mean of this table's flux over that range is 15.15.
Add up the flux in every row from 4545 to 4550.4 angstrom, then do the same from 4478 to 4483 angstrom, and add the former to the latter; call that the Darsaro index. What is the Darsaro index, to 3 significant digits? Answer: 149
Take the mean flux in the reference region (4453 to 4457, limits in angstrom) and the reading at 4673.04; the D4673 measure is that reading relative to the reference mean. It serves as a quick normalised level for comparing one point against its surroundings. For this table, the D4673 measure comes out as 1.04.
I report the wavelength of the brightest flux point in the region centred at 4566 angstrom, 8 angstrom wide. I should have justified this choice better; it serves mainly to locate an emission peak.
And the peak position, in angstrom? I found 4569.82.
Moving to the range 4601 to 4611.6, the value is 4603.62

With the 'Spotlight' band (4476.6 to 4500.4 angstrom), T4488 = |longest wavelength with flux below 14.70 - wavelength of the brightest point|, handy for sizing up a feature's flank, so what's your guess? 5.2 angstrom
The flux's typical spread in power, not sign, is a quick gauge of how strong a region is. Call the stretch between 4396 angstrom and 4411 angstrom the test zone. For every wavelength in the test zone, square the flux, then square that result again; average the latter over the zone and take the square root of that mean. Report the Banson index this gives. 236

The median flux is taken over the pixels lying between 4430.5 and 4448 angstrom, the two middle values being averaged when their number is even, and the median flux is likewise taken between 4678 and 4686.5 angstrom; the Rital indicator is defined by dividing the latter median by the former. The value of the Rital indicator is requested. 0.99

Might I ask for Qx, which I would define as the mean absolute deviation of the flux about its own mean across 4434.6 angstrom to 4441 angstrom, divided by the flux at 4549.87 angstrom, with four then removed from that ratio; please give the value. -3.96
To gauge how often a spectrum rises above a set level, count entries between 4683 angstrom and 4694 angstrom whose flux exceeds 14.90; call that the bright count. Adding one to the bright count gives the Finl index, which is 3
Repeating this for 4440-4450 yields 7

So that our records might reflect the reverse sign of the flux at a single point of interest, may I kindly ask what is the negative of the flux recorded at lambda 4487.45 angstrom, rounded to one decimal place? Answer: -15.1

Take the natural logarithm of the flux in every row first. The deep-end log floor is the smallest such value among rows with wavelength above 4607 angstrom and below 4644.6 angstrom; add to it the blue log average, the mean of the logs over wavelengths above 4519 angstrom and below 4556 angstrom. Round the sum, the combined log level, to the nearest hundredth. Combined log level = 5.29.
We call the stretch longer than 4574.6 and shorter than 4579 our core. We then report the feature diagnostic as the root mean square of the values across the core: 13.6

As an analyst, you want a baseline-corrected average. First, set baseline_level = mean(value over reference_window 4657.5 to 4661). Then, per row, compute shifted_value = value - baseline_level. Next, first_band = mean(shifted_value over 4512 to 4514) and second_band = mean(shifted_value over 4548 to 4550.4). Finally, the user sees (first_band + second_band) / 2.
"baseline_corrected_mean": 0.7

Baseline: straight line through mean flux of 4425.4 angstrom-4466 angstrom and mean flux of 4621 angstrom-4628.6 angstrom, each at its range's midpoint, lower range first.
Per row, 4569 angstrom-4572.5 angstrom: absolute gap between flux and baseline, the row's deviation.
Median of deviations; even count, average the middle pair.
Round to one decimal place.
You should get 1.2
